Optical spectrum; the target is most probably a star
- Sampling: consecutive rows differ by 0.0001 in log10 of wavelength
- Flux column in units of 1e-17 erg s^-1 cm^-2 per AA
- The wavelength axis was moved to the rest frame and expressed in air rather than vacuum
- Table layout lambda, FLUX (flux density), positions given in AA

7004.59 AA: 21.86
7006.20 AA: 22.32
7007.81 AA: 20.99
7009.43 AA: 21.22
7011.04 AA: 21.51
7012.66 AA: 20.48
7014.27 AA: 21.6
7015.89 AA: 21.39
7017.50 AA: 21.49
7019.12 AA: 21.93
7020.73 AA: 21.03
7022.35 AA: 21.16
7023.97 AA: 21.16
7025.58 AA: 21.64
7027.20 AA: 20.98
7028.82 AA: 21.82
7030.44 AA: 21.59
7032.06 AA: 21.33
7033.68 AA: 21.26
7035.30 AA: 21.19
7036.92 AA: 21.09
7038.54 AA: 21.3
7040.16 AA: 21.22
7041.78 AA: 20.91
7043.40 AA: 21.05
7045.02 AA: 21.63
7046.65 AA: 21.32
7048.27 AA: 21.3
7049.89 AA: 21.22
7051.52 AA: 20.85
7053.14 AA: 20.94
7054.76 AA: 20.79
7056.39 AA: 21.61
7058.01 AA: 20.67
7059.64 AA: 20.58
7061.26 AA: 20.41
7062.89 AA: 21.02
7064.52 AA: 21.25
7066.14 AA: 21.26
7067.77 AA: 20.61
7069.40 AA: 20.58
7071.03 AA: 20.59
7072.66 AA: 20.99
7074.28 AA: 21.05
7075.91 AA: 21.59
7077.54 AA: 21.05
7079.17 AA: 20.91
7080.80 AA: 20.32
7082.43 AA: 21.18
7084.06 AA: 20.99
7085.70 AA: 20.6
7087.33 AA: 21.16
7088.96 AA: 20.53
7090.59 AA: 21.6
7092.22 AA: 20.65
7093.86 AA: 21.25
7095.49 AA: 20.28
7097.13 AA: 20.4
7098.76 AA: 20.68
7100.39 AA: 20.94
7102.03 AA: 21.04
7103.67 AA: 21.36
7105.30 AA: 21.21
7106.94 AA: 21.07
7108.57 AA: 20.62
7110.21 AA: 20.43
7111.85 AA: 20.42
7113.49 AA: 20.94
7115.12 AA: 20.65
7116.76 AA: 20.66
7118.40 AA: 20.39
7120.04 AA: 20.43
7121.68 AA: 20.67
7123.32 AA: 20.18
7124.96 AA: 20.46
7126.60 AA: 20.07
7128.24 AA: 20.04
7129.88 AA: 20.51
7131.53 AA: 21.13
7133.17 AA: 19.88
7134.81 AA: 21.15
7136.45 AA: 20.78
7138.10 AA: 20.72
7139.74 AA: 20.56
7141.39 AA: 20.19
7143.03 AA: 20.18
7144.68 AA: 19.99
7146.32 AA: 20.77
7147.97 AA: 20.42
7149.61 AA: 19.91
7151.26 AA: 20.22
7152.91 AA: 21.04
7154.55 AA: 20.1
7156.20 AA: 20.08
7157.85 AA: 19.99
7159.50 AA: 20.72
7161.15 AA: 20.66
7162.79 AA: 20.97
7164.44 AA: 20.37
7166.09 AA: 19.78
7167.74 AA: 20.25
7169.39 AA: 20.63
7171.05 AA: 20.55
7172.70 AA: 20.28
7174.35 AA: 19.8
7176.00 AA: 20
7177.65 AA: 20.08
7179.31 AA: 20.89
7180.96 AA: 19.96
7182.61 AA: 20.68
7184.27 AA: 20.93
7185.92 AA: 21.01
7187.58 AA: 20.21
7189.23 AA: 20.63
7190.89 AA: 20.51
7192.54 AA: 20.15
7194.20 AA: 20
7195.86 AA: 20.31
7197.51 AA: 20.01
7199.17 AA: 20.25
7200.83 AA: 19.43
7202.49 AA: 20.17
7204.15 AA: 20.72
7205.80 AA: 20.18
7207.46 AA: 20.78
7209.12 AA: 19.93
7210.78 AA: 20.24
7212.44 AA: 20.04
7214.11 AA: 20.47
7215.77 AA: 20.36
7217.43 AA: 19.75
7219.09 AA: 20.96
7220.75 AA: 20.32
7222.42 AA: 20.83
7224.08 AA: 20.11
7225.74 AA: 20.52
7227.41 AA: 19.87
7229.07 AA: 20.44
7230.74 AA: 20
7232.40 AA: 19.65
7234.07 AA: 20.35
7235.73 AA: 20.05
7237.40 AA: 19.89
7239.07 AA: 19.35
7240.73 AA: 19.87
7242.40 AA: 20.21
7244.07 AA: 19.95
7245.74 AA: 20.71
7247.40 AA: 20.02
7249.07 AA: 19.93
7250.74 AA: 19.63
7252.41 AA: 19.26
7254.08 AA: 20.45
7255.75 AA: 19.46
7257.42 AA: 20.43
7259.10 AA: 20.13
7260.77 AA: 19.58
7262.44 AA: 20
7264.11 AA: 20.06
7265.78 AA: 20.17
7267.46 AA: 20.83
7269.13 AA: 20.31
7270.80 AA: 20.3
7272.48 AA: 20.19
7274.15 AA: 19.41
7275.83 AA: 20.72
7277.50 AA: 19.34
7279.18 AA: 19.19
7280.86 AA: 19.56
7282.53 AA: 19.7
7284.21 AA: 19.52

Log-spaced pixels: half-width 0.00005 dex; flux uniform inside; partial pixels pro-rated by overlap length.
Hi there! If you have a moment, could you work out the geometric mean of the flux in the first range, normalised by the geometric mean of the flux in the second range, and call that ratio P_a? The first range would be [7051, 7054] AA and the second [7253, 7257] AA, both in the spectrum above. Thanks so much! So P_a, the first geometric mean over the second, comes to 1.05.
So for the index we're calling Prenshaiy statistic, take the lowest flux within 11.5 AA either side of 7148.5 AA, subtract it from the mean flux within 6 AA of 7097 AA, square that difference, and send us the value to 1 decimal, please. 0.7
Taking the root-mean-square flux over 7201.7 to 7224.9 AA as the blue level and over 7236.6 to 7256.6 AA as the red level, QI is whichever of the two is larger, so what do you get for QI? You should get 20.4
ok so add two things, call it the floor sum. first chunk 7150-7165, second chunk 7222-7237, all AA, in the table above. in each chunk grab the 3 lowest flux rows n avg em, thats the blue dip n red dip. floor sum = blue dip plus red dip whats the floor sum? 39.9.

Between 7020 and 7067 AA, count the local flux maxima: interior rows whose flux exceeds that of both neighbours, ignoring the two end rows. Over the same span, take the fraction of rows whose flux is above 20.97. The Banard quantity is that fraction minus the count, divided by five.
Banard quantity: -1.0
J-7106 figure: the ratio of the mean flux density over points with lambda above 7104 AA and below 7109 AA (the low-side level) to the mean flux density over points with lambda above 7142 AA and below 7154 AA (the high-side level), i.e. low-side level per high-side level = 1.03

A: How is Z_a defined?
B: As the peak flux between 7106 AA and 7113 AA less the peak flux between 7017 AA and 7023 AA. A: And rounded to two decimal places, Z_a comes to -0.86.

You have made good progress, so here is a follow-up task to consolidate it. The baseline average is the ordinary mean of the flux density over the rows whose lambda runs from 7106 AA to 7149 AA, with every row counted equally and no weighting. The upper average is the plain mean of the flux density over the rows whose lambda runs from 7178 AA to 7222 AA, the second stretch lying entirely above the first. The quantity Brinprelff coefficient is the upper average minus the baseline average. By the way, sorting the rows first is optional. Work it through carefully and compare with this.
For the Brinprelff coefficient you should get -0.17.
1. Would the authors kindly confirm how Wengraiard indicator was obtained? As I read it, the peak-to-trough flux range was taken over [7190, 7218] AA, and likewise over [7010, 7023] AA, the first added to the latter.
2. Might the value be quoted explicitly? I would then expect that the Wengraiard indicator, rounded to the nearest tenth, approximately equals 2.8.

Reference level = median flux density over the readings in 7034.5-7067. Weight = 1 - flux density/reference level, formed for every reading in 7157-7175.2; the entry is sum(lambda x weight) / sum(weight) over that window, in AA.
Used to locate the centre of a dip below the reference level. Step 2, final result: 7166.8 AA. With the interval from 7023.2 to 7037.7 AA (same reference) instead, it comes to 7029.0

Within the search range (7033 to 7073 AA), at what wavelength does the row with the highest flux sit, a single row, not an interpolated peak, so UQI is 7045.02 AA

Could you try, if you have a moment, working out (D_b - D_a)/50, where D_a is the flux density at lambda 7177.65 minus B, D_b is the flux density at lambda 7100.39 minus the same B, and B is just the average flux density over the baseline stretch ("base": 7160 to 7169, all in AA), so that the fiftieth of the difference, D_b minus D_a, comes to 0.017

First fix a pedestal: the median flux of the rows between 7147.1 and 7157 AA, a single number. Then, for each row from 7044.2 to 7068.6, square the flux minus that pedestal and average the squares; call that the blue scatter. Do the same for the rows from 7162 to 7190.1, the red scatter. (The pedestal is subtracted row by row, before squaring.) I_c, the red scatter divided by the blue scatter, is 0.25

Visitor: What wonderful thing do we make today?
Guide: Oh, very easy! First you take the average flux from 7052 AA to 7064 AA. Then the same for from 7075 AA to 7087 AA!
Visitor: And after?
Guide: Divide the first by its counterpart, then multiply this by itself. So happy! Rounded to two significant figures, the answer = 0.99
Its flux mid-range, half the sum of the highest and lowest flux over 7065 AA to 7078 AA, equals 21.1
